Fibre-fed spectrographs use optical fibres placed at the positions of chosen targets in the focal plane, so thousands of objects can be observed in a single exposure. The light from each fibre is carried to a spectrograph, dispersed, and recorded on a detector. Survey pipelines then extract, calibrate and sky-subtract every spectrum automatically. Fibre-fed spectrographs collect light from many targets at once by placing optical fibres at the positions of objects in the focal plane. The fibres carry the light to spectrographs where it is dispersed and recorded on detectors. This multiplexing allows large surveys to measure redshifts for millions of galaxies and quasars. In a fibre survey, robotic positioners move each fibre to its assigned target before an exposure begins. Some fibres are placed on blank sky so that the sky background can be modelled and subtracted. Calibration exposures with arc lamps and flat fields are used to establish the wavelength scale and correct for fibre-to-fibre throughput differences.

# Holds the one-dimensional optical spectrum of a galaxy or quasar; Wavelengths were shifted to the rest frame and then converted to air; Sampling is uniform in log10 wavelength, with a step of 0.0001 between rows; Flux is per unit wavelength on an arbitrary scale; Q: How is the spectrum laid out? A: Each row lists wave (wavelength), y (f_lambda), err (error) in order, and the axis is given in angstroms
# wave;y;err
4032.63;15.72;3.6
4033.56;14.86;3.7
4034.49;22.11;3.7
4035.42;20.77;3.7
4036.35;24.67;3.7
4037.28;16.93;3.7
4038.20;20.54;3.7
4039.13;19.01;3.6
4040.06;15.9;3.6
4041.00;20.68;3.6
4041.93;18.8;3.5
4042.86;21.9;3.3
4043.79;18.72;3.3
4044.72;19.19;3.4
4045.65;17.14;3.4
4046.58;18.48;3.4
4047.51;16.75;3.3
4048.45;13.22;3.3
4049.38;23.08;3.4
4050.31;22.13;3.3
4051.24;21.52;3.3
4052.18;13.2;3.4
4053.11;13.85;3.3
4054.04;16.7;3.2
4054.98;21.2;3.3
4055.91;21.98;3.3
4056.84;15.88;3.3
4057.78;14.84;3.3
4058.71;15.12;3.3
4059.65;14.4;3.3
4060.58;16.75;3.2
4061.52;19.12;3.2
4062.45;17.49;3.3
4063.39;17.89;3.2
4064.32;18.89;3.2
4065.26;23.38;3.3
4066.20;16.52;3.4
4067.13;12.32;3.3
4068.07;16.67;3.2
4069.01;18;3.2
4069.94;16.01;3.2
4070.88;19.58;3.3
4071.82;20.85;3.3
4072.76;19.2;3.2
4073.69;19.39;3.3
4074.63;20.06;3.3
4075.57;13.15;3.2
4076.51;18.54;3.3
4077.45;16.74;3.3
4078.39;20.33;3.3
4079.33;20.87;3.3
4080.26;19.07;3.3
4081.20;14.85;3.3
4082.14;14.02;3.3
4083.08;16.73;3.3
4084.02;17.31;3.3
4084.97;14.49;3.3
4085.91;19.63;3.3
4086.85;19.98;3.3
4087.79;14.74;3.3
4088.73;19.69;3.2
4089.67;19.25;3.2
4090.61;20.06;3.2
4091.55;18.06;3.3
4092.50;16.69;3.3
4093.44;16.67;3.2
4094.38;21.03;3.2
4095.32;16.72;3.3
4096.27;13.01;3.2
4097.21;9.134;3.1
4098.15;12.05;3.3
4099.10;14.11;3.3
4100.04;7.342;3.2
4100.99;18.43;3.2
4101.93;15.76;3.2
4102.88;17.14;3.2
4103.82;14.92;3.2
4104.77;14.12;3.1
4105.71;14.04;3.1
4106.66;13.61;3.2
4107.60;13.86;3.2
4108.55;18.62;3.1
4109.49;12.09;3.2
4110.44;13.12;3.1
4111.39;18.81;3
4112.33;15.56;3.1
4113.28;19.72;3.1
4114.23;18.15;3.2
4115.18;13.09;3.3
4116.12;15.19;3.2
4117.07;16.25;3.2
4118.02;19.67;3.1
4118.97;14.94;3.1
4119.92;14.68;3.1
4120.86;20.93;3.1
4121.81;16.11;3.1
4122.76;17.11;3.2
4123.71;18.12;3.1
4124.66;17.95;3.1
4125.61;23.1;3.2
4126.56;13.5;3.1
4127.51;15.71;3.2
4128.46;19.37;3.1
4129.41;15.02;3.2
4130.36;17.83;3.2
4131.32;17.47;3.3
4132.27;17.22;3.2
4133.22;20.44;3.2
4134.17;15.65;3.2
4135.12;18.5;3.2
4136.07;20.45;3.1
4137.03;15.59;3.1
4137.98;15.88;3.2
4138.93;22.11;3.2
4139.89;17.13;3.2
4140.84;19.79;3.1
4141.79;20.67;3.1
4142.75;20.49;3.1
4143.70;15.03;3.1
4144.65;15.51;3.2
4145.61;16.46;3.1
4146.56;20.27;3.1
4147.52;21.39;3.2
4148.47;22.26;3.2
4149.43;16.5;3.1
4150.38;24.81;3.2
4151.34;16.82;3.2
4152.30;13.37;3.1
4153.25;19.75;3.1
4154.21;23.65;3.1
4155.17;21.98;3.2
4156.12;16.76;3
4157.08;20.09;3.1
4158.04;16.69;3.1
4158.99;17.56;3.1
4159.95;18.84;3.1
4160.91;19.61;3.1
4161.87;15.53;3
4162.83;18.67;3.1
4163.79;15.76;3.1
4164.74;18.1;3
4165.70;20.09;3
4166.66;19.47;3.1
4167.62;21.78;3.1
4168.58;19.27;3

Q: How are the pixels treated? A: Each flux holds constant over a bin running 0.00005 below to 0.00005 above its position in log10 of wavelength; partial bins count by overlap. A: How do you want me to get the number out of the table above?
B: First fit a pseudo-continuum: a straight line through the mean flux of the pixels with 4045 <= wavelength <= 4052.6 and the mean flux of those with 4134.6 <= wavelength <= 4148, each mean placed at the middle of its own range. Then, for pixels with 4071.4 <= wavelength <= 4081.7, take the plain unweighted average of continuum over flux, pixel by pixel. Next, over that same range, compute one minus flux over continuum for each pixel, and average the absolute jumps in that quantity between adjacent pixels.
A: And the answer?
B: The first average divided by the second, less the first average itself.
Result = 5.9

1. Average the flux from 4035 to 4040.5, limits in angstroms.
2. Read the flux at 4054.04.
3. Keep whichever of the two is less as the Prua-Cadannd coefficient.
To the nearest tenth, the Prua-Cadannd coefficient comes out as 16.7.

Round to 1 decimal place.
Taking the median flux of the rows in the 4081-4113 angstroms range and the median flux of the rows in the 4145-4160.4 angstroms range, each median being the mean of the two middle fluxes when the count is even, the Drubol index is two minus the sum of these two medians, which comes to -33.0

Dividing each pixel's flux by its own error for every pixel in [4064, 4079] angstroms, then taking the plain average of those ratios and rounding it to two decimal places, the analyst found 5.54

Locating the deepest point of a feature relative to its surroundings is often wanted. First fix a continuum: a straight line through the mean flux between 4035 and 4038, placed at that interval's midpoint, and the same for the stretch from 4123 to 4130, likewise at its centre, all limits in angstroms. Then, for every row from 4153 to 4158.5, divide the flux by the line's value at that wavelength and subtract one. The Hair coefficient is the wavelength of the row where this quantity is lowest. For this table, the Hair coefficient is 4156.12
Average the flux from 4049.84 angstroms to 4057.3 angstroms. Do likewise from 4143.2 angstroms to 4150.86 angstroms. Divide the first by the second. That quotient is 0.96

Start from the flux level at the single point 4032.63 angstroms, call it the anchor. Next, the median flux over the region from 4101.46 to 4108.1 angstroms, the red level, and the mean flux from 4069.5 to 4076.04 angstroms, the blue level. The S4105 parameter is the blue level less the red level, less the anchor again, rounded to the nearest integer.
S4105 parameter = -12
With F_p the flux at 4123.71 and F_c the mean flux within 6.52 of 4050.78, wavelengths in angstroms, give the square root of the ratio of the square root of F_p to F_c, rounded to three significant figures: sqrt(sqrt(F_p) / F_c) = 0.484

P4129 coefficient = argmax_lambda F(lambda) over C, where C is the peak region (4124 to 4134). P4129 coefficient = 4125.61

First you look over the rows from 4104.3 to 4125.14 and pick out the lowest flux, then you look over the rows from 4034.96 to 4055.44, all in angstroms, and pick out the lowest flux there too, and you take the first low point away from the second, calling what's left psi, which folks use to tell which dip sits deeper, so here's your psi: 1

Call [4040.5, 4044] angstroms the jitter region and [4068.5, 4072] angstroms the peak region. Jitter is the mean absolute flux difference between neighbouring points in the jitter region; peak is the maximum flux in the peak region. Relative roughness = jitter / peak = 0.13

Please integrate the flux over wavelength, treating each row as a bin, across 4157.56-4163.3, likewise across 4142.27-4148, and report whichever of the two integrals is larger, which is 104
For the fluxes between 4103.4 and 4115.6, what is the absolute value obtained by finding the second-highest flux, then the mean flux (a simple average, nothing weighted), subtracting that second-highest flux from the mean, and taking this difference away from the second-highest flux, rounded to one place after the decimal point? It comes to 22.3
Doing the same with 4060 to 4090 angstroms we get 23.9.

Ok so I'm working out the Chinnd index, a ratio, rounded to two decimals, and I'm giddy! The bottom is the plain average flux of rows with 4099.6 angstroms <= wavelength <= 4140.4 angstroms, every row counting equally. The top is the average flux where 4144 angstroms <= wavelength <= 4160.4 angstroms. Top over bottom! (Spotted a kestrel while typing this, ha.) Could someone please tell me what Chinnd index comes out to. 1.14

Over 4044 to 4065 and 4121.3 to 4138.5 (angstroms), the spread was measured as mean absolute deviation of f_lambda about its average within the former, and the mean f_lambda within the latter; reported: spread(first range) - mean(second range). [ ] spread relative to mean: -15.1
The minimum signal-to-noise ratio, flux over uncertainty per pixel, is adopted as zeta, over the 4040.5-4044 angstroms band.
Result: 5.4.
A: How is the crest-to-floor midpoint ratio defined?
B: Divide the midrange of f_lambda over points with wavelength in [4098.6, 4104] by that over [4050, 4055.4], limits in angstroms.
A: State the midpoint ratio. 0.7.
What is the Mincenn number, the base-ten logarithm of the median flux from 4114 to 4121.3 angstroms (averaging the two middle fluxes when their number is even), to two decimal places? 1.20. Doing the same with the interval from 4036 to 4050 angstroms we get 1.27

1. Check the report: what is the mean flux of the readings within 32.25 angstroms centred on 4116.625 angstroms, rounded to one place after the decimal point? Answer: 16.5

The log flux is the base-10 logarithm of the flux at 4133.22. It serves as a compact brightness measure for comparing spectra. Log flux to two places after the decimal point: 1.31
